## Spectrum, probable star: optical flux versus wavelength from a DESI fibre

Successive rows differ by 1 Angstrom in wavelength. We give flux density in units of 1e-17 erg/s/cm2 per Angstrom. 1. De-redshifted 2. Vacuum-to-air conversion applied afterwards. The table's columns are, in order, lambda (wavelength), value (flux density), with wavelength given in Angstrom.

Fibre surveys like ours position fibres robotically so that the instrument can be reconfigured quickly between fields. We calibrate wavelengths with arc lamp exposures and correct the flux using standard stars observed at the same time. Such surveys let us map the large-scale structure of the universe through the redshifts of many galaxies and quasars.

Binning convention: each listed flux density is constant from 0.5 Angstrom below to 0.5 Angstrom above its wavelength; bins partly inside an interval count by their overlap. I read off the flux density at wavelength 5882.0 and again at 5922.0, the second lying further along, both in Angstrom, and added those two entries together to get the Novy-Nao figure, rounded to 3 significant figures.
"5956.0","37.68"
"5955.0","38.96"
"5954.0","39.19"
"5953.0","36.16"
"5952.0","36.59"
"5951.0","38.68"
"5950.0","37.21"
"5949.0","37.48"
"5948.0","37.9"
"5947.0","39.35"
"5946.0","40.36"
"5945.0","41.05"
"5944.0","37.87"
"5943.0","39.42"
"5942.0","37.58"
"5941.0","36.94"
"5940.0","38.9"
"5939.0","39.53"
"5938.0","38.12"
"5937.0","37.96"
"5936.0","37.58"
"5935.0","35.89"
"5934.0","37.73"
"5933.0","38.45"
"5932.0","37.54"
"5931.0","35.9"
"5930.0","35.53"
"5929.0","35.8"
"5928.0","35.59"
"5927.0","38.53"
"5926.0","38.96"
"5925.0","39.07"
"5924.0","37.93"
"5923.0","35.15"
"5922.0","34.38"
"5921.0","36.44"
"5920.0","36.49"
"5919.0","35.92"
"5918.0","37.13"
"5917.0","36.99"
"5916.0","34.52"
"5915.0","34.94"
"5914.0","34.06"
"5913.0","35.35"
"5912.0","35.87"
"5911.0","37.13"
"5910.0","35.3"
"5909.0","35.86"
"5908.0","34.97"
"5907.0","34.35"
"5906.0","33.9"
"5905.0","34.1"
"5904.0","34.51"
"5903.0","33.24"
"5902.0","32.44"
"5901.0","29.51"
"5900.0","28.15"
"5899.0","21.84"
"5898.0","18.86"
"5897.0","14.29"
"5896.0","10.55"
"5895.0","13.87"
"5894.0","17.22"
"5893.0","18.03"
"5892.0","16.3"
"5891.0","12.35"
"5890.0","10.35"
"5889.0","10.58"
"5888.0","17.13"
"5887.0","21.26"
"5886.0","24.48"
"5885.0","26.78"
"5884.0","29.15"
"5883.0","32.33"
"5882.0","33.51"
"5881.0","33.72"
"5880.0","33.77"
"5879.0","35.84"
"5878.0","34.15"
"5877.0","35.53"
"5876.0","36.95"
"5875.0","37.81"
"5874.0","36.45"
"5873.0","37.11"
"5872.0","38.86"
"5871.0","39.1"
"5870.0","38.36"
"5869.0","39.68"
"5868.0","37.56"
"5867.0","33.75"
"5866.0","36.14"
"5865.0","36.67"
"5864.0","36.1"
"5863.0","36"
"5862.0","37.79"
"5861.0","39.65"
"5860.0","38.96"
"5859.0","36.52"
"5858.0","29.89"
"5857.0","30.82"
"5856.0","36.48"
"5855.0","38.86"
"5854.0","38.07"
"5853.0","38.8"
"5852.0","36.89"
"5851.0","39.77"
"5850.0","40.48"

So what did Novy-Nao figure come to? 67.9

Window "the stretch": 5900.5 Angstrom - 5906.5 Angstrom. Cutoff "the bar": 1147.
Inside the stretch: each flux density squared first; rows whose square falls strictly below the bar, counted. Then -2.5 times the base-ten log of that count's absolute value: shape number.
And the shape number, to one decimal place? -1.2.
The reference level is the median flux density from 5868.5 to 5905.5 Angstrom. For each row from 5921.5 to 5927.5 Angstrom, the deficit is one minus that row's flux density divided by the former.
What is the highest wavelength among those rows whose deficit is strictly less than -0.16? 5927.0 Angstrom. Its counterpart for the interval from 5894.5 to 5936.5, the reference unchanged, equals 5936.0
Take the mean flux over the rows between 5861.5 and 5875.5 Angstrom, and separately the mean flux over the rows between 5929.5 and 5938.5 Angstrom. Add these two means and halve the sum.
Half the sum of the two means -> 37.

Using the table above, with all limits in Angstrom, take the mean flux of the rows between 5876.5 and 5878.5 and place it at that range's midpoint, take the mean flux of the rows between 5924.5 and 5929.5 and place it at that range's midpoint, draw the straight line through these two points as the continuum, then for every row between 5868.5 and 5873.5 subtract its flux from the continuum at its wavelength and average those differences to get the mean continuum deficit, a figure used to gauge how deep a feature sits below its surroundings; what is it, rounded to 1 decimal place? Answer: -4.1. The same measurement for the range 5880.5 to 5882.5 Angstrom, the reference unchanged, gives 1.4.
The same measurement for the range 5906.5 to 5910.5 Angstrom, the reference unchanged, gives 1.4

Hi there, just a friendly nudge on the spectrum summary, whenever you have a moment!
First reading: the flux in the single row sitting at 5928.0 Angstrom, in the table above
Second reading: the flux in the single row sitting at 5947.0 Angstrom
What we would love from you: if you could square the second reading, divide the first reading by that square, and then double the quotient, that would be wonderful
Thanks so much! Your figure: 0.0460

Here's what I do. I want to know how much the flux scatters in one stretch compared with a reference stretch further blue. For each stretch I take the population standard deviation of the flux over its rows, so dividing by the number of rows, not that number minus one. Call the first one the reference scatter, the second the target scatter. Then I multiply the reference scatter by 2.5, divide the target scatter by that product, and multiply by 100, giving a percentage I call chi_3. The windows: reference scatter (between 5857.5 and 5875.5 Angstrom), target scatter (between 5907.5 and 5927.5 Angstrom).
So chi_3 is 26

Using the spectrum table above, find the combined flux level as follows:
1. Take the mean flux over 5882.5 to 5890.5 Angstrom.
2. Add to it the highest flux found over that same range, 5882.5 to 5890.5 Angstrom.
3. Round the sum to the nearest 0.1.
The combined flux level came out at 53.8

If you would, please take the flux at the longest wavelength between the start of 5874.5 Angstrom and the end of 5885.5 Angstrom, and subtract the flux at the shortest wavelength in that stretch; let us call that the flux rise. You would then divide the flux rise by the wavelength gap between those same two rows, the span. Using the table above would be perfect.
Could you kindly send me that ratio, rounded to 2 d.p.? -1.10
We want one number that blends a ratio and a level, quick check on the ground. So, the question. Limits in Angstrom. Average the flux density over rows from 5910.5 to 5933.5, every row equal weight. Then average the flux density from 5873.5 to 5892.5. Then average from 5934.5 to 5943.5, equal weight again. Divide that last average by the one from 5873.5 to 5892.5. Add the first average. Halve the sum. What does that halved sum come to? 19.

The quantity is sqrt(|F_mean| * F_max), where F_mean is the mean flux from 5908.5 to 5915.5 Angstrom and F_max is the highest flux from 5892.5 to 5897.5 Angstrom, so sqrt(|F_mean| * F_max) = 25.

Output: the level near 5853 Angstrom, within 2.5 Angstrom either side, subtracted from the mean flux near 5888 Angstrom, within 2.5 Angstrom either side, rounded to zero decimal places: -22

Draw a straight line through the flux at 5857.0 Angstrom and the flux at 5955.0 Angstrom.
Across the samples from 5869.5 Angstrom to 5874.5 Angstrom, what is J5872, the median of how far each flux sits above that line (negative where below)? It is 6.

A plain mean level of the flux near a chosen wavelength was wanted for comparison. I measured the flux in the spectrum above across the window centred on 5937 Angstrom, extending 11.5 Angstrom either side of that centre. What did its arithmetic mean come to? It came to 37.9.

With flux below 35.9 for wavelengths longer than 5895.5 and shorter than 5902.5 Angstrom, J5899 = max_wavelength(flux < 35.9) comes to 5902.0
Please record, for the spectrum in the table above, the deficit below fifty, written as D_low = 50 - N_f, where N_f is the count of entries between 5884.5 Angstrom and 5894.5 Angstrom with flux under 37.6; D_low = 40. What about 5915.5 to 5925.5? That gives 42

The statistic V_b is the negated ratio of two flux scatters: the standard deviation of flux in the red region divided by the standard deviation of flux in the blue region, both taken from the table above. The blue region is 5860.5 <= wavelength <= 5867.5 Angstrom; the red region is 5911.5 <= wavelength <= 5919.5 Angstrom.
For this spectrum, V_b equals -0.61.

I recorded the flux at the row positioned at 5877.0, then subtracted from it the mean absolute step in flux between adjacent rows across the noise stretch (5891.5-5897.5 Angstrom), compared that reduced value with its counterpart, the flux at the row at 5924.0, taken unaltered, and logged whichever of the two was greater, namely 37.9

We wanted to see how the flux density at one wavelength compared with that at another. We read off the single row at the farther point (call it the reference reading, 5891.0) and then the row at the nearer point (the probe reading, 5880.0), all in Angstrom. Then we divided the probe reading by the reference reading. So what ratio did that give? 2.7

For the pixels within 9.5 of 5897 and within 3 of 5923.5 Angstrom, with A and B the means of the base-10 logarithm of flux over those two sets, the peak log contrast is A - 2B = -1.84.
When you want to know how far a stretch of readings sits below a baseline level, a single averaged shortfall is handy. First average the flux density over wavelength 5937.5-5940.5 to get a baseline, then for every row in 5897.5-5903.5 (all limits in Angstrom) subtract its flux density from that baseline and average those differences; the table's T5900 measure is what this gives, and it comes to 12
